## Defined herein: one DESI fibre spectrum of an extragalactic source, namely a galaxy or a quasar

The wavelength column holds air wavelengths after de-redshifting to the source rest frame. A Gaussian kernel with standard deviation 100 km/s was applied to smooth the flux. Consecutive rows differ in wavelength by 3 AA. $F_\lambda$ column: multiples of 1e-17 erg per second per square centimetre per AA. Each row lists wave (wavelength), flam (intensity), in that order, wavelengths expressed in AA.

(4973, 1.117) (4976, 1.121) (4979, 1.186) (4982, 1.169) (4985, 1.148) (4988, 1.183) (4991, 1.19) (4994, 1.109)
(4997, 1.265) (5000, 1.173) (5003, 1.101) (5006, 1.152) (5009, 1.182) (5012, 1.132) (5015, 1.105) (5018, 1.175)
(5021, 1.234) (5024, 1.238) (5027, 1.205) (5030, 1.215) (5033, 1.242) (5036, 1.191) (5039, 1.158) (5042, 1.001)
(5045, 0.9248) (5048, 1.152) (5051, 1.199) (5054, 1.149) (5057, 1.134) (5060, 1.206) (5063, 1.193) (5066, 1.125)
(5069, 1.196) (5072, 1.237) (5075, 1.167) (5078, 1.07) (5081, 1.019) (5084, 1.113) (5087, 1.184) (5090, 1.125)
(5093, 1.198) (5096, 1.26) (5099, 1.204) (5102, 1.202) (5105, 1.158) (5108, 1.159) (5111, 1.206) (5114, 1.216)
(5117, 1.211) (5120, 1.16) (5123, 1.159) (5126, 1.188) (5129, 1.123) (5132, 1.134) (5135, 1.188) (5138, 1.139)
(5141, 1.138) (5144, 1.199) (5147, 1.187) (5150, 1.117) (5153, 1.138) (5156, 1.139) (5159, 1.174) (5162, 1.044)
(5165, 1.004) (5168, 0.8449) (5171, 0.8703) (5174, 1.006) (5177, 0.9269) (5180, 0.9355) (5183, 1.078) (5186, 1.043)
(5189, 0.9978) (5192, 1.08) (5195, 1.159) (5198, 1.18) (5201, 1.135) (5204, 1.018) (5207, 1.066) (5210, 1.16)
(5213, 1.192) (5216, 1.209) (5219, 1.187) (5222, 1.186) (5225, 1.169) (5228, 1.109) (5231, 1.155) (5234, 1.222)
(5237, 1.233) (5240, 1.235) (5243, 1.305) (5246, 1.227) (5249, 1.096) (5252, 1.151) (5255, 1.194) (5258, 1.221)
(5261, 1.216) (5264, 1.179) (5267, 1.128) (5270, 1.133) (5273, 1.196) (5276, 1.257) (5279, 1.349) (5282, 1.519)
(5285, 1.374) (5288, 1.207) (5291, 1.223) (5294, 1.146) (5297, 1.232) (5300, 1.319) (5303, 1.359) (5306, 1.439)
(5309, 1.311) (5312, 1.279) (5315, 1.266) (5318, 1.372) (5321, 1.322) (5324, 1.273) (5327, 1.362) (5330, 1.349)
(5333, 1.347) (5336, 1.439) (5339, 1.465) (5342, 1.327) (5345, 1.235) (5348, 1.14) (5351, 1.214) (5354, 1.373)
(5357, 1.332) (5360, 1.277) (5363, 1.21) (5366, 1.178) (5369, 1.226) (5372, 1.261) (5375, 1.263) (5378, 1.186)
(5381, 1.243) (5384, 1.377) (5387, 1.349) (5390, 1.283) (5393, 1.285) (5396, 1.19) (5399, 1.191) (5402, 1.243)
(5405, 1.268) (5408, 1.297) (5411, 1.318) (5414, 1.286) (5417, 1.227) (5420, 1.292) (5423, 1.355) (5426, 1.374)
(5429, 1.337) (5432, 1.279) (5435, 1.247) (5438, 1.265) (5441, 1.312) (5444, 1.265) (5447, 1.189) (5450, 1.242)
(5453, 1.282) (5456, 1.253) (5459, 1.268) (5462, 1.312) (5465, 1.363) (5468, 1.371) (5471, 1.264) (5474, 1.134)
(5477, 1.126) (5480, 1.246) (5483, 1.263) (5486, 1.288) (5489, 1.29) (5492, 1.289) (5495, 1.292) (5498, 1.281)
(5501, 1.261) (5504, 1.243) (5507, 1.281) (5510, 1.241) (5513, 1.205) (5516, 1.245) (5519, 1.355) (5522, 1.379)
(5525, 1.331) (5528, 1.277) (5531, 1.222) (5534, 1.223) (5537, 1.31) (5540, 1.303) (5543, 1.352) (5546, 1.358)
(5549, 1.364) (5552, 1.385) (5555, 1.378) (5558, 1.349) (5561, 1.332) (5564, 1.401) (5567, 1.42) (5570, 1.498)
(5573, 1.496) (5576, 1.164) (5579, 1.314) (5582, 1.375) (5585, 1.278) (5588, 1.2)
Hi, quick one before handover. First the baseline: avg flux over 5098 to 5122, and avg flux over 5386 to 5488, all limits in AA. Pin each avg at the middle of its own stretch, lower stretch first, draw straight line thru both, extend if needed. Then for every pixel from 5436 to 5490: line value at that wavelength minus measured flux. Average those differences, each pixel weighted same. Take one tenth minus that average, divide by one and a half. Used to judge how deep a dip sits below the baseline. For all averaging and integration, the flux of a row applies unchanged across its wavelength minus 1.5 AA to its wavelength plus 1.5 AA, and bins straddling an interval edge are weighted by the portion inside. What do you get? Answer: 0.056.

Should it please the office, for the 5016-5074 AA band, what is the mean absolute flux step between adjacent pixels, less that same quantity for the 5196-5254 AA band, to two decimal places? 0.01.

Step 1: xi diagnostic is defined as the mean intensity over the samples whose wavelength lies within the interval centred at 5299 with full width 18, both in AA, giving 1.29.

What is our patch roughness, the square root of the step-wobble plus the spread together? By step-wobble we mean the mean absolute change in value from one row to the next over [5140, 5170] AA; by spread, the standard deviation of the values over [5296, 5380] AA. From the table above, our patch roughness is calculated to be 0.37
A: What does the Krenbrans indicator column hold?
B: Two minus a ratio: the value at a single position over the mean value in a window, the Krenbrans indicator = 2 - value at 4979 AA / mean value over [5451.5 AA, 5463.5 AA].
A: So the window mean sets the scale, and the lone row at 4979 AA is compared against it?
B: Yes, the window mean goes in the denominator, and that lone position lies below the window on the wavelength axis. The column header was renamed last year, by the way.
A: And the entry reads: 1.07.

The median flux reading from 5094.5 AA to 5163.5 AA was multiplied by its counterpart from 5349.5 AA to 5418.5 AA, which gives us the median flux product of 1.47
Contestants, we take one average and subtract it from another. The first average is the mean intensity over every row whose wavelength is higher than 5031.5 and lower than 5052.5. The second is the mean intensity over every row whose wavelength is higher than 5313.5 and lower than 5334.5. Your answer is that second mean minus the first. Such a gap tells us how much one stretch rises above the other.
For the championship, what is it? 0.20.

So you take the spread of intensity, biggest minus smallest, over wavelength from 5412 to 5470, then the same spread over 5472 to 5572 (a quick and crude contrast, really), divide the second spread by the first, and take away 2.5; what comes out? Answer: -0.49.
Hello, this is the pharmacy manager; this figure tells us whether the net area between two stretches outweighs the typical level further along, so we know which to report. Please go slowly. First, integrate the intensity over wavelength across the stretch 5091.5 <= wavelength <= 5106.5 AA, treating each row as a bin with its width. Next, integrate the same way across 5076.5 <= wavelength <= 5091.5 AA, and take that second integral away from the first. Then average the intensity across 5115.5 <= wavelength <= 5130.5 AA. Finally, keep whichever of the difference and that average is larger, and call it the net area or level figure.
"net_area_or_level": 1.53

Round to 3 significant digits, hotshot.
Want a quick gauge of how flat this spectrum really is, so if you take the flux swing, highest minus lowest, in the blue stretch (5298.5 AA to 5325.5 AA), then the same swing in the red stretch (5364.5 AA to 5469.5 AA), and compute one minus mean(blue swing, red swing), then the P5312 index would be 0.814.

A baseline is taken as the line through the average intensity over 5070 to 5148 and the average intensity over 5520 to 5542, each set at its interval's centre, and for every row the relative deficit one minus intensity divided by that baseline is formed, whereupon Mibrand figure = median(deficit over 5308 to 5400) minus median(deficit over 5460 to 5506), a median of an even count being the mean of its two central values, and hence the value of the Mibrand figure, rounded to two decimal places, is -0.03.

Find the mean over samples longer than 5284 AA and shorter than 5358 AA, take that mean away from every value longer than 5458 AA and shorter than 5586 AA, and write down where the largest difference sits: 5570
